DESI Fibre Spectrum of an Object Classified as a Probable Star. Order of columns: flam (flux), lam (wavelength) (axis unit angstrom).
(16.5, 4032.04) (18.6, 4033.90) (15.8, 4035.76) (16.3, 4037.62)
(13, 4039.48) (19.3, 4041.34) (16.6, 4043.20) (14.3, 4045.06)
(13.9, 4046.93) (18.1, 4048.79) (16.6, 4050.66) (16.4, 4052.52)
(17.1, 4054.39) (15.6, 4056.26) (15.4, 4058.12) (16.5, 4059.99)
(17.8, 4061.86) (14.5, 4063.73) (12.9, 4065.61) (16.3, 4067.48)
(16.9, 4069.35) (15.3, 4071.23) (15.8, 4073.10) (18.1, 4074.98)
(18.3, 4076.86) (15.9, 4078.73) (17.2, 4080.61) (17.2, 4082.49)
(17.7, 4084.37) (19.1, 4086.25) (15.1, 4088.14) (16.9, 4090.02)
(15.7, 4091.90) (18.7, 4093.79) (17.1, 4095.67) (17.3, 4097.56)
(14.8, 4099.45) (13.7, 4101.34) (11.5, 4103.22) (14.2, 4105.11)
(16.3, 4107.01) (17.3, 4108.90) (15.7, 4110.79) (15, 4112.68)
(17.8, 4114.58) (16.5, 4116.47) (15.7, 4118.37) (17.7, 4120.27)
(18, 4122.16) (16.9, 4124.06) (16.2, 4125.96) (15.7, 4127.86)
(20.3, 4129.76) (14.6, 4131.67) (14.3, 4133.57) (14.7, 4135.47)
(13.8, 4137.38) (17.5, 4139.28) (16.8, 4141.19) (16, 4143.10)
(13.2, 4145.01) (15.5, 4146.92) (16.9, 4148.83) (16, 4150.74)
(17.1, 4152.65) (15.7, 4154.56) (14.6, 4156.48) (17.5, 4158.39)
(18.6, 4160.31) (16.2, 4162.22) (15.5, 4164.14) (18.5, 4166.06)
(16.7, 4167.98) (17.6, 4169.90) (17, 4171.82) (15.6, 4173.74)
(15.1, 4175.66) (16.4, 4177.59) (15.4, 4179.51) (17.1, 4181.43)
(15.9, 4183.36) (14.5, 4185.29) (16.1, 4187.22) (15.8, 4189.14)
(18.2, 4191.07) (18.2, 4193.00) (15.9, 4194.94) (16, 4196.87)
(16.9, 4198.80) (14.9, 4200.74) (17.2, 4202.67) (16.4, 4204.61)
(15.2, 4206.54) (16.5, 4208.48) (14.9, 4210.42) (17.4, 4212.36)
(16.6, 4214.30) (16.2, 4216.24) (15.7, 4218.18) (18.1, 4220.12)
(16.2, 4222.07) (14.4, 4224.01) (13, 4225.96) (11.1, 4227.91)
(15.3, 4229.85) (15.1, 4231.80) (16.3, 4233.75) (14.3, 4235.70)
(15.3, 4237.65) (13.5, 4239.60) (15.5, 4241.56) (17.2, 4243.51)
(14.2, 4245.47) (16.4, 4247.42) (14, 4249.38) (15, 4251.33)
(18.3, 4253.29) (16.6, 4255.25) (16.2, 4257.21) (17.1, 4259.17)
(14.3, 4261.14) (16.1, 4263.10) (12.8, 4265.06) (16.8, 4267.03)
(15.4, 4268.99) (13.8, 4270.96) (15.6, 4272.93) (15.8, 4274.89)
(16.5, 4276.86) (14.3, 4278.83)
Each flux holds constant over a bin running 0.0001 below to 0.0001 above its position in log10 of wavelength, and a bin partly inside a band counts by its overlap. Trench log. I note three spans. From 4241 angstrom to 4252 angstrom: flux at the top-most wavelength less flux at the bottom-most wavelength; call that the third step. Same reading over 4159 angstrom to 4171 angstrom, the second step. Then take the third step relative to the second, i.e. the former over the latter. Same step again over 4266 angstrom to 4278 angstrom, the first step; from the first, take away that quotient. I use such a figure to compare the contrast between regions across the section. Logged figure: -1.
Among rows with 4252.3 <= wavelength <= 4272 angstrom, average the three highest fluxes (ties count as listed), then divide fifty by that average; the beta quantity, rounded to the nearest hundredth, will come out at 2.87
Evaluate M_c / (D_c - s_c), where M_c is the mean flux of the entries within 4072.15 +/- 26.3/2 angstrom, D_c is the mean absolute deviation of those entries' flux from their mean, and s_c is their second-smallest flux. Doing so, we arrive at -1.23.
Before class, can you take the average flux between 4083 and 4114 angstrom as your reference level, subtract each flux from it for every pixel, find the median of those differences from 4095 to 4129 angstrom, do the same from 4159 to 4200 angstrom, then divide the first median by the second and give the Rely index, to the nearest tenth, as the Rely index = 1.3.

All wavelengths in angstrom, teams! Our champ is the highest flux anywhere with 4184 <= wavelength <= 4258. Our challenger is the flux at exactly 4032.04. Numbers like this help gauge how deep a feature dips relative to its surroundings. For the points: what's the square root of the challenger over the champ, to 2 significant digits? 0.95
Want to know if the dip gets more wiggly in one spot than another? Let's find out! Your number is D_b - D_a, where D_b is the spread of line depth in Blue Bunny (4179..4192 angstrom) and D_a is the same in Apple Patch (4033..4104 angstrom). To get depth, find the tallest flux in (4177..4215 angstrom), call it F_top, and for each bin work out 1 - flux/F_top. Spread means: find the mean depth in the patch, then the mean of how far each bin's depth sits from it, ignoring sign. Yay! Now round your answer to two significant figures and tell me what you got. -0.030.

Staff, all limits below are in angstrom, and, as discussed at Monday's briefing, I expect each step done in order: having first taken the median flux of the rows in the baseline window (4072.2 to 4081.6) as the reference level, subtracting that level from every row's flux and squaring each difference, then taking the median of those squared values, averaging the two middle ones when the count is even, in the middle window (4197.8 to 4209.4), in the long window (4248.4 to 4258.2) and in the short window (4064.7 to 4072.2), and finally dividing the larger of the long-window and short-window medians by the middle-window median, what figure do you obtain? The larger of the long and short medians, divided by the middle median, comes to 3.9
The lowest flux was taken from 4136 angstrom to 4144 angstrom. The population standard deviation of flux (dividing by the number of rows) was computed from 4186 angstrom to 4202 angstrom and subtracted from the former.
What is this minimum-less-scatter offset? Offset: 12.7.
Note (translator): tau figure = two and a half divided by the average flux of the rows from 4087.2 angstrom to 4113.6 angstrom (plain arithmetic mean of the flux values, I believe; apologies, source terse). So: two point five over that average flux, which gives 0.160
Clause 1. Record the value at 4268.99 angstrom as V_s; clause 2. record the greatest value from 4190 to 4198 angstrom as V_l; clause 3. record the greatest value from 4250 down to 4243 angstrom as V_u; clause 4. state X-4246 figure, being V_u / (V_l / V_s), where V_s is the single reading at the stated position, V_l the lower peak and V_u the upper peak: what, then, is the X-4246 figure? 14.6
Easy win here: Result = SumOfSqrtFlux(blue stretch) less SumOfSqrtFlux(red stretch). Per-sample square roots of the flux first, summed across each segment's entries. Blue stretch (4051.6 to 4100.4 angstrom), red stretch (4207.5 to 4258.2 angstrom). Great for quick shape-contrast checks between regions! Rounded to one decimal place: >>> 3.3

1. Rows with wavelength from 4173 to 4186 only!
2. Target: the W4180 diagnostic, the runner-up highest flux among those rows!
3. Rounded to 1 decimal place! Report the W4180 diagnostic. 16.4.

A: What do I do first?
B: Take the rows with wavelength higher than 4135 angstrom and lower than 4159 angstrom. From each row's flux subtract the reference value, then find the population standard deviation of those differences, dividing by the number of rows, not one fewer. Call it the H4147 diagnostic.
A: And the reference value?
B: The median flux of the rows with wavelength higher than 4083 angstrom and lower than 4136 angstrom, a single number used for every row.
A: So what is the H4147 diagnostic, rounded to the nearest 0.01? 1.34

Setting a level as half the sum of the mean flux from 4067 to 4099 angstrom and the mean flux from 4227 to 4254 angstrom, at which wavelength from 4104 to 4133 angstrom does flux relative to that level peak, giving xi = 4129.76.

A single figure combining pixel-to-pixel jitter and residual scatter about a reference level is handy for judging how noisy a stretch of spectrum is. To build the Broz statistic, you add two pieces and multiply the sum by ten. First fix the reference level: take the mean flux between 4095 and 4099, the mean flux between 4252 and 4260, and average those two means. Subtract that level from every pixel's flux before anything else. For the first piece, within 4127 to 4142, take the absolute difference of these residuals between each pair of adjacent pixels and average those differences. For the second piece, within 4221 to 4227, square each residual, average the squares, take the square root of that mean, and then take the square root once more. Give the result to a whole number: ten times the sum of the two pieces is 40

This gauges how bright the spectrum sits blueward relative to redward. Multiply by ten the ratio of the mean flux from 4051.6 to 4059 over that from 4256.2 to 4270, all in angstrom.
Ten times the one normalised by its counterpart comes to 10.4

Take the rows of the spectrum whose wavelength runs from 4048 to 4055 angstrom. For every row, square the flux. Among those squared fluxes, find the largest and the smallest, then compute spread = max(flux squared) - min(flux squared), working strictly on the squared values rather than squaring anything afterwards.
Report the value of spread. 59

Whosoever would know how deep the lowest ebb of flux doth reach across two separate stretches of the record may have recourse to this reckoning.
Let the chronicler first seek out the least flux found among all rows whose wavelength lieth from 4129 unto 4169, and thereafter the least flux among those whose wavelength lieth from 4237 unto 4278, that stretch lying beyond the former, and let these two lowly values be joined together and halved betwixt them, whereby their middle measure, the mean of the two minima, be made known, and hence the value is 13.0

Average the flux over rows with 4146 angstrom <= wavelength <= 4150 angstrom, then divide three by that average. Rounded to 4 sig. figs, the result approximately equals 0.1852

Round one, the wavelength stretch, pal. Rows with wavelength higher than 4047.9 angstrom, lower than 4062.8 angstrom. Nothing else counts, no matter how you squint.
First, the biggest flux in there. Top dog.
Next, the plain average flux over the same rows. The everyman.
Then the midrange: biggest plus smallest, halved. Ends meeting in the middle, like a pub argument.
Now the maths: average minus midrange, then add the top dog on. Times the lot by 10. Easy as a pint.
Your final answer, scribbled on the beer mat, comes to 180.4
